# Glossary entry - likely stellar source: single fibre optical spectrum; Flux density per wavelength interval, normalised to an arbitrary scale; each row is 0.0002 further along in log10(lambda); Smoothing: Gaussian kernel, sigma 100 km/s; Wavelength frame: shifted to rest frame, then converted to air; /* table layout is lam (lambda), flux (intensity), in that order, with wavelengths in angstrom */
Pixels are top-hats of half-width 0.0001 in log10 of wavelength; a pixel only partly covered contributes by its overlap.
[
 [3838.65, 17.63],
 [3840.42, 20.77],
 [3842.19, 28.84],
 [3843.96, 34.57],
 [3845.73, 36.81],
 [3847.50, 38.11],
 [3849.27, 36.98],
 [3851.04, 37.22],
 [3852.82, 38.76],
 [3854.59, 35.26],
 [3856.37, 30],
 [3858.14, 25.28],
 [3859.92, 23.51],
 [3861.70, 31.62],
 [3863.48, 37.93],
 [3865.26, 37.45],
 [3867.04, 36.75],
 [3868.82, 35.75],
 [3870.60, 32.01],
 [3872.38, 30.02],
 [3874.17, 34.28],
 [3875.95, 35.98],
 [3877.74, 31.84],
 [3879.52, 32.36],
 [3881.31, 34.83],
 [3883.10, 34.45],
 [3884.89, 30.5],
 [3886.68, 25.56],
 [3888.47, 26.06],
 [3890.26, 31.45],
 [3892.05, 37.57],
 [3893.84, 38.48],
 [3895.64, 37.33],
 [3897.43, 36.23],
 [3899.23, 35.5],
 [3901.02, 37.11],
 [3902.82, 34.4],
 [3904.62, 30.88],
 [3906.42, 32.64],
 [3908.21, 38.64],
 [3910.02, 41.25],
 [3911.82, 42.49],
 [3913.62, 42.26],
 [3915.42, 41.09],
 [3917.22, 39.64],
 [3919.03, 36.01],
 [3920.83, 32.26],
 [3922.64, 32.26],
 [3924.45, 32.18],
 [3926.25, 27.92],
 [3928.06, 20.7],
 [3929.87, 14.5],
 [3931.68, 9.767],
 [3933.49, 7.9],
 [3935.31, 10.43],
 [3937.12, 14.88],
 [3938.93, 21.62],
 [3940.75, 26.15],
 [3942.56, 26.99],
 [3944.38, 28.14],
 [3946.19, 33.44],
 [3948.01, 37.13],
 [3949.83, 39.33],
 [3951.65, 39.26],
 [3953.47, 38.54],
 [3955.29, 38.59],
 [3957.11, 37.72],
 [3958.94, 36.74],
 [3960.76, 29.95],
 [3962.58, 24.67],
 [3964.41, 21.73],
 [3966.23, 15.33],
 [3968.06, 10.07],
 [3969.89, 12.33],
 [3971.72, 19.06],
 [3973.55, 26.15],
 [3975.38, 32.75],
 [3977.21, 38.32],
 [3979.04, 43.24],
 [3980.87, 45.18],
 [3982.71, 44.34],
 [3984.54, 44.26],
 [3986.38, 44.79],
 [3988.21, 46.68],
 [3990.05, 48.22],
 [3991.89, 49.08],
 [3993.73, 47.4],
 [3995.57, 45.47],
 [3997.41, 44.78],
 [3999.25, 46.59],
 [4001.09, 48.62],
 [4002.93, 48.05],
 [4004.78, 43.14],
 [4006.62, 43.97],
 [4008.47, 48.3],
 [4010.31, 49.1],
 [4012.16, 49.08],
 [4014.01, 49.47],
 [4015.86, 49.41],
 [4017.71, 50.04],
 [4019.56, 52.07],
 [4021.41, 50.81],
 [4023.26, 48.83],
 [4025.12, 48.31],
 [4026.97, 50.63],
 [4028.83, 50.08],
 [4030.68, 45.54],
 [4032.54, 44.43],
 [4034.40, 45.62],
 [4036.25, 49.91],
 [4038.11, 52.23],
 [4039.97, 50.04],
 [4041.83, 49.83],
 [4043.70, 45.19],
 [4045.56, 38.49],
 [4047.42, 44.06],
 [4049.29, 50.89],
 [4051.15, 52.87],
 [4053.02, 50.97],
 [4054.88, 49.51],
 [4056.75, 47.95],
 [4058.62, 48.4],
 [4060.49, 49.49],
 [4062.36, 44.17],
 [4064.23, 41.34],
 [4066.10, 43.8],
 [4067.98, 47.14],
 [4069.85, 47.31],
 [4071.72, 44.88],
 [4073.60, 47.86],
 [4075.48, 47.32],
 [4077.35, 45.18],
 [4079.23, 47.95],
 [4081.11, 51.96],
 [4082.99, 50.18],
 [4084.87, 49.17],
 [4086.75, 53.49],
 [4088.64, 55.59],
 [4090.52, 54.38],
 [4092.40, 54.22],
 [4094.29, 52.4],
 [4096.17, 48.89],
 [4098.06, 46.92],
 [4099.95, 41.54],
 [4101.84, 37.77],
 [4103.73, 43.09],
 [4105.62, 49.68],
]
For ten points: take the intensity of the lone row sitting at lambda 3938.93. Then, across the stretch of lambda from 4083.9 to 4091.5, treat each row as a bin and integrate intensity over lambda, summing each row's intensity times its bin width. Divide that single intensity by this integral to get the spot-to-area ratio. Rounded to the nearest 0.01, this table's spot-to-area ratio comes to 0.05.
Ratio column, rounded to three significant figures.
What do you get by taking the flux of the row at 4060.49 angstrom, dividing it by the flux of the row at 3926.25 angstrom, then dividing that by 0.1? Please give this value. 17.7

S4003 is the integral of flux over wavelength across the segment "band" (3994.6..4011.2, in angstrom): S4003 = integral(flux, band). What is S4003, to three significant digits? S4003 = 771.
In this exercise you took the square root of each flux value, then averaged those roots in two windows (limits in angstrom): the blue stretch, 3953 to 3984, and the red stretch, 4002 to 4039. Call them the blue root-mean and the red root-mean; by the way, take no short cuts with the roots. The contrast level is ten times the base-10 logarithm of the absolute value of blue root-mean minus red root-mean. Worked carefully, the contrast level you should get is 1.9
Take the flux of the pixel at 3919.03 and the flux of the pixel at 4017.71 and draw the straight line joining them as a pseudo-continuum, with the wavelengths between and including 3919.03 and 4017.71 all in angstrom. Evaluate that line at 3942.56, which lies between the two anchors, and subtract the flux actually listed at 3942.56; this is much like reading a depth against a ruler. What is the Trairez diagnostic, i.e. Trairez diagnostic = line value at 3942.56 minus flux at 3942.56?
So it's 12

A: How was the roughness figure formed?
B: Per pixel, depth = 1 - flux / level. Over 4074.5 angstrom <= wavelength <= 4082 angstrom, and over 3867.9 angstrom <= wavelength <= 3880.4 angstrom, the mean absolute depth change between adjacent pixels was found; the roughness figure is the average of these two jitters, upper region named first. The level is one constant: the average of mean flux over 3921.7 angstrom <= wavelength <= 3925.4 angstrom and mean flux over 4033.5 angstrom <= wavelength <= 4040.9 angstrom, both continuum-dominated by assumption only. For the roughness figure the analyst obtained 0.070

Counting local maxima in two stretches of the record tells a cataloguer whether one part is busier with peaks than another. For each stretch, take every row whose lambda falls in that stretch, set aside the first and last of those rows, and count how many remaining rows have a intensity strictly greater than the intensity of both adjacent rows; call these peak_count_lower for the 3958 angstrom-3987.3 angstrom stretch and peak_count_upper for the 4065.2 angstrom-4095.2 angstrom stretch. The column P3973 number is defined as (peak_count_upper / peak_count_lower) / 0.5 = 8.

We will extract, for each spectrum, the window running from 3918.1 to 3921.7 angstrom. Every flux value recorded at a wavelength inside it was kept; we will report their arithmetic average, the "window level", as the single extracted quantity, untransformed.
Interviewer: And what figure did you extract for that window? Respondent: 34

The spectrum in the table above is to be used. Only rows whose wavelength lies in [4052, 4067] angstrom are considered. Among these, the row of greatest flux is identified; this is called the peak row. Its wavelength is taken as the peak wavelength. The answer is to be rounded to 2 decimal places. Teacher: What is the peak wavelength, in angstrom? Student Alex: 4053.02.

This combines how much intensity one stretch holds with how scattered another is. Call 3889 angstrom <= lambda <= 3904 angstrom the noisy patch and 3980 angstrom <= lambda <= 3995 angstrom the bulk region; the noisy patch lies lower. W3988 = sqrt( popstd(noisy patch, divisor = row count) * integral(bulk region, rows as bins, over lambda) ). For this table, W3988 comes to 38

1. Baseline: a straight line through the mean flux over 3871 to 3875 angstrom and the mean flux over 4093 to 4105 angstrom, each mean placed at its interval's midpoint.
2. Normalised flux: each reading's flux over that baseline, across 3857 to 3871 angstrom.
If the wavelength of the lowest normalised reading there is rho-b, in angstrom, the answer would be 3859.92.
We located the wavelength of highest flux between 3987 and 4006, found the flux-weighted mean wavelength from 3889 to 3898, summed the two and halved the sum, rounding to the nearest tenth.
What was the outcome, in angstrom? 3942.9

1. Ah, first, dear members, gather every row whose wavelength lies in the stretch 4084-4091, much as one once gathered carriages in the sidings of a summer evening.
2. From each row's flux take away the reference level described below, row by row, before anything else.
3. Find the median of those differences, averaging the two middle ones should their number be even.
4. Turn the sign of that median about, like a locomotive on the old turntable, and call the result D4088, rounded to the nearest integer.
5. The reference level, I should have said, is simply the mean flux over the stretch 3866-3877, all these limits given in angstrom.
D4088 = -20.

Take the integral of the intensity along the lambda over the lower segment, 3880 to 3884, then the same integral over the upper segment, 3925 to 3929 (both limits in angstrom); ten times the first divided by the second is 14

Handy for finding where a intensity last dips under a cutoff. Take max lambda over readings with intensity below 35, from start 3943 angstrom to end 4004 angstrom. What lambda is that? 3975.38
